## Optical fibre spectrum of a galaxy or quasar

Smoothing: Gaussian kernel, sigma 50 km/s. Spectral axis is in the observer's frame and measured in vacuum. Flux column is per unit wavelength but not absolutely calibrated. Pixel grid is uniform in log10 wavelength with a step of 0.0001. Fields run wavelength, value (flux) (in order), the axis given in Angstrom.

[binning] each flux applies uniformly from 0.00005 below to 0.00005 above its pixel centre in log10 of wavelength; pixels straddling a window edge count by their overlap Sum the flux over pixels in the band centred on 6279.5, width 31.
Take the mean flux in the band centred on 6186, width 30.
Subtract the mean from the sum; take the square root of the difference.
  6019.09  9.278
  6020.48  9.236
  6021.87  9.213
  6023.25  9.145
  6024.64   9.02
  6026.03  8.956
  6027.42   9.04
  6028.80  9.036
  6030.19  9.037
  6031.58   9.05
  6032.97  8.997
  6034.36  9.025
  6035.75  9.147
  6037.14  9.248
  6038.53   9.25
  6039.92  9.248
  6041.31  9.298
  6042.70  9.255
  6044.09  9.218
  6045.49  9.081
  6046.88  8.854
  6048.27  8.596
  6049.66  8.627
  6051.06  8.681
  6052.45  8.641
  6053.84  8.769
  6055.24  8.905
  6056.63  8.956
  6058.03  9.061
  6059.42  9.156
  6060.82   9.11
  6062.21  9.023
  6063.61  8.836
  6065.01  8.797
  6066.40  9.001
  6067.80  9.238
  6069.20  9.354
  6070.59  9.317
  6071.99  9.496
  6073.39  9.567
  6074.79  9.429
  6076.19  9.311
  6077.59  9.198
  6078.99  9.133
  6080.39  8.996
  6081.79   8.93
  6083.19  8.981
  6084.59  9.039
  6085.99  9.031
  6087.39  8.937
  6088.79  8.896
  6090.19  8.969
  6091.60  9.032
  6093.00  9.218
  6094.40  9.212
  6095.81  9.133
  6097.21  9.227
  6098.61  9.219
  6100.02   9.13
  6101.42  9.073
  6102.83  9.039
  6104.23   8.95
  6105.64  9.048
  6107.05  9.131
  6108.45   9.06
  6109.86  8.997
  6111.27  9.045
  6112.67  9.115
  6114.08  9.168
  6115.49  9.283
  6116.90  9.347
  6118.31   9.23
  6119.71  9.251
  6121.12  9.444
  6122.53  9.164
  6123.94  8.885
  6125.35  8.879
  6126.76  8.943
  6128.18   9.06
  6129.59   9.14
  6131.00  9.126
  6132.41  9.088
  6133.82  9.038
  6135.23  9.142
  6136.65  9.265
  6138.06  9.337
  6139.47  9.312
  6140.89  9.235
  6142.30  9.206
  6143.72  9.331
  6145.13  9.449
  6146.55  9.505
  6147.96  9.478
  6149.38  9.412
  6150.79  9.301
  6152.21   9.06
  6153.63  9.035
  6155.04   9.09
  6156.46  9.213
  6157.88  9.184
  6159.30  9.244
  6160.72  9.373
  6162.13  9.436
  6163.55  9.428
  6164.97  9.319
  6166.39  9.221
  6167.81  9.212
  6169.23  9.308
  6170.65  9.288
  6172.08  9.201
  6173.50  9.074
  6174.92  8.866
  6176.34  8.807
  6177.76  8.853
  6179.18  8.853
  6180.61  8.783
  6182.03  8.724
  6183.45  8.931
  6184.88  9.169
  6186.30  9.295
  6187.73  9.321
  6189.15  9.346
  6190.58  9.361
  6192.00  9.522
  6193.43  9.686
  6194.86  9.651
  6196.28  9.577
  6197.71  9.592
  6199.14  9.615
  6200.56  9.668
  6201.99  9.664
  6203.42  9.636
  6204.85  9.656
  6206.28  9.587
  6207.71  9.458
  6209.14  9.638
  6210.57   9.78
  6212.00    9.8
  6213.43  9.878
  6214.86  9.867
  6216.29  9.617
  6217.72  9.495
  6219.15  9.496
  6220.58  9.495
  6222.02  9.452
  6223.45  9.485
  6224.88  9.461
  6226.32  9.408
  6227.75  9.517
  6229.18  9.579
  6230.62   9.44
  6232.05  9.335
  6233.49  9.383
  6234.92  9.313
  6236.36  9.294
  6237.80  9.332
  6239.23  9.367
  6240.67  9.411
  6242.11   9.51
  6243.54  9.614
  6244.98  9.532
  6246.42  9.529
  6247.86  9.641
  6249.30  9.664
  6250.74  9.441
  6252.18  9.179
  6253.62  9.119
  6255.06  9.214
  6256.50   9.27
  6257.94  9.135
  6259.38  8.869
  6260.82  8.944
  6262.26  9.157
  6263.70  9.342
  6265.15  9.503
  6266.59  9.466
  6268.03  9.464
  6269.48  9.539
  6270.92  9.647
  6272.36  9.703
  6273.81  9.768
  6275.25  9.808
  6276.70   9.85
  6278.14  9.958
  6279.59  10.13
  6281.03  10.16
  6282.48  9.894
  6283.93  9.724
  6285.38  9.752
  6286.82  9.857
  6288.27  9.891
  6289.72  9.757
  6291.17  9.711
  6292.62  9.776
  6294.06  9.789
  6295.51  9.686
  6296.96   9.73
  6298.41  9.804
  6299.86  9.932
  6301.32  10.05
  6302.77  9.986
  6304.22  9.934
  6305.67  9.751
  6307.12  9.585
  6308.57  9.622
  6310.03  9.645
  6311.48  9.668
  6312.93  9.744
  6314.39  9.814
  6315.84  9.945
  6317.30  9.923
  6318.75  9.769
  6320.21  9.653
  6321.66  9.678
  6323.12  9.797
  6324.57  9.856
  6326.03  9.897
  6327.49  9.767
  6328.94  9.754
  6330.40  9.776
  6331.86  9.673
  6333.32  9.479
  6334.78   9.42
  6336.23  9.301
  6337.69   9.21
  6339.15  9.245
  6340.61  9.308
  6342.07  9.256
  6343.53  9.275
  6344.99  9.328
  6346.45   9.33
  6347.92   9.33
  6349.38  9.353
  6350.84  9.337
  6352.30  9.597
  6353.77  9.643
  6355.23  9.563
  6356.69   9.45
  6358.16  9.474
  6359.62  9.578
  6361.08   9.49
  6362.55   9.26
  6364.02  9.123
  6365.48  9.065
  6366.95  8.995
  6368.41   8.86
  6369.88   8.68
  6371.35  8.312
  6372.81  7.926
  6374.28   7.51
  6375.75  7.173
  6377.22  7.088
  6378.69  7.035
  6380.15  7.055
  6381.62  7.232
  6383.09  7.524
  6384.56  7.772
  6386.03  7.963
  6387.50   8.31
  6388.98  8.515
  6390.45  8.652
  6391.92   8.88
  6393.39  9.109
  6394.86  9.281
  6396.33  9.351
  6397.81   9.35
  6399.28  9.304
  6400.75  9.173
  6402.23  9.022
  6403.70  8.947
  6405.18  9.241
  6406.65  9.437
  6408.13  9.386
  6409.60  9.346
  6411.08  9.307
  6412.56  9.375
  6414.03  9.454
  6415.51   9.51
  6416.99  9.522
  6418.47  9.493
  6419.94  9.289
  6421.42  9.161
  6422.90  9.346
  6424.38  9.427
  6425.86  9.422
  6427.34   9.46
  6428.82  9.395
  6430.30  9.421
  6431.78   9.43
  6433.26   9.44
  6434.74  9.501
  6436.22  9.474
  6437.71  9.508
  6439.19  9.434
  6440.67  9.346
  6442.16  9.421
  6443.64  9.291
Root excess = 14.0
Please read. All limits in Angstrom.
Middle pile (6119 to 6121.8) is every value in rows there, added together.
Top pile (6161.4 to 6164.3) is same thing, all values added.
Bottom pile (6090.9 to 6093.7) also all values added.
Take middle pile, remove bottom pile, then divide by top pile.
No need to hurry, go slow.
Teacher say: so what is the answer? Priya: 0.02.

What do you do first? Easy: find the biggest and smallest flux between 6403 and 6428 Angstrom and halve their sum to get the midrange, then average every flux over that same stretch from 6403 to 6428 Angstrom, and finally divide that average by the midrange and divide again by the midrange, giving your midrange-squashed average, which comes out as 0.110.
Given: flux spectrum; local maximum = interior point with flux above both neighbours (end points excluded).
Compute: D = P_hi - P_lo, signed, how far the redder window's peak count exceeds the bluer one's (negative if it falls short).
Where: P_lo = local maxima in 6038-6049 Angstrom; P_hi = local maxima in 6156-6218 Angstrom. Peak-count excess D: 5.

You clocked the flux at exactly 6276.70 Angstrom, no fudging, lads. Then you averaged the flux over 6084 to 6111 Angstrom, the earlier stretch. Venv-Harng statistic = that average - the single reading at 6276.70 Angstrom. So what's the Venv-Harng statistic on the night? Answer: -0.8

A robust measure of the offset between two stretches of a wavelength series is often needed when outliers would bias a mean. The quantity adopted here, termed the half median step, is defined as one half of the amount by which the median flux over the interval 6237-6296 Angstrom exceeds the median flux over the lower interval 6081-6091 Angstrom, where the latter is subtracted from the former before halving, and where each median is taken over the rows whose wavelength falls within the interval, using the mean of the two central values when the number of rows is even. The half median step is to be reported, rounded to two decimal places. 0.32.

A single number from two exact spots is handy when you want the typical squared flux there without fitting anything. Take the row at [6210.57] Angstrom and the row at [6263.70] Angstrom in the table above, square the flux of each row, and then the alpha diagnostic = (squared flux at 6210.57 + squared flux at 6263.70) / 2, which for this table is 91.5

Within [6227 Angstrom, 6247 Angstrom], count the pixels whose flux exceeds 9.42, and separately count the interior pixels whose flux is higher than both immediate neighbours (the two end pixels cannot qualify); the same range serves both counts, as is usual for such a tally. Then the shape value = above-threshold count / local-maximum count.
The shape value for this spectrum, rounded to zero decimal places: 2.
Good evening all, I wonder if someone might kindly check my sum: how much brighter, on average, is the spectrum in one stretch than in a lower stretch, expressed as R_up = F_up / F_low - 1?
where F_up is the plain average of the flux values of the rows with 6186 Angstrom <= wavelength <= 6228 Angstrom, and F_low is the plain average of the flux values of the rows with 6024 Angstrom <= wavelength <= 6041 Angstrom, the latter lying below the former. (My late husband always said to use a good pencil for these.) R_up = 0.053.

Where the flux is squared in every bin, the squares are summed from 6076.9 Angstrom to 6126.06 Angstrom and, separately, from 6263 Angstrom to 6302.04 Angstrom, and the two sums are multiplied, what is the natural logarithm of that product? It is 15.8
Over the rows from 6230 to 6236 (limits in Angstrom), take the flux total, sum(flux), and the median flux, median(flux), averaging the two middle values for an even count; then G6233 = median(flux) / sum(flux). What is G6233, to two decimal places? 0.25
